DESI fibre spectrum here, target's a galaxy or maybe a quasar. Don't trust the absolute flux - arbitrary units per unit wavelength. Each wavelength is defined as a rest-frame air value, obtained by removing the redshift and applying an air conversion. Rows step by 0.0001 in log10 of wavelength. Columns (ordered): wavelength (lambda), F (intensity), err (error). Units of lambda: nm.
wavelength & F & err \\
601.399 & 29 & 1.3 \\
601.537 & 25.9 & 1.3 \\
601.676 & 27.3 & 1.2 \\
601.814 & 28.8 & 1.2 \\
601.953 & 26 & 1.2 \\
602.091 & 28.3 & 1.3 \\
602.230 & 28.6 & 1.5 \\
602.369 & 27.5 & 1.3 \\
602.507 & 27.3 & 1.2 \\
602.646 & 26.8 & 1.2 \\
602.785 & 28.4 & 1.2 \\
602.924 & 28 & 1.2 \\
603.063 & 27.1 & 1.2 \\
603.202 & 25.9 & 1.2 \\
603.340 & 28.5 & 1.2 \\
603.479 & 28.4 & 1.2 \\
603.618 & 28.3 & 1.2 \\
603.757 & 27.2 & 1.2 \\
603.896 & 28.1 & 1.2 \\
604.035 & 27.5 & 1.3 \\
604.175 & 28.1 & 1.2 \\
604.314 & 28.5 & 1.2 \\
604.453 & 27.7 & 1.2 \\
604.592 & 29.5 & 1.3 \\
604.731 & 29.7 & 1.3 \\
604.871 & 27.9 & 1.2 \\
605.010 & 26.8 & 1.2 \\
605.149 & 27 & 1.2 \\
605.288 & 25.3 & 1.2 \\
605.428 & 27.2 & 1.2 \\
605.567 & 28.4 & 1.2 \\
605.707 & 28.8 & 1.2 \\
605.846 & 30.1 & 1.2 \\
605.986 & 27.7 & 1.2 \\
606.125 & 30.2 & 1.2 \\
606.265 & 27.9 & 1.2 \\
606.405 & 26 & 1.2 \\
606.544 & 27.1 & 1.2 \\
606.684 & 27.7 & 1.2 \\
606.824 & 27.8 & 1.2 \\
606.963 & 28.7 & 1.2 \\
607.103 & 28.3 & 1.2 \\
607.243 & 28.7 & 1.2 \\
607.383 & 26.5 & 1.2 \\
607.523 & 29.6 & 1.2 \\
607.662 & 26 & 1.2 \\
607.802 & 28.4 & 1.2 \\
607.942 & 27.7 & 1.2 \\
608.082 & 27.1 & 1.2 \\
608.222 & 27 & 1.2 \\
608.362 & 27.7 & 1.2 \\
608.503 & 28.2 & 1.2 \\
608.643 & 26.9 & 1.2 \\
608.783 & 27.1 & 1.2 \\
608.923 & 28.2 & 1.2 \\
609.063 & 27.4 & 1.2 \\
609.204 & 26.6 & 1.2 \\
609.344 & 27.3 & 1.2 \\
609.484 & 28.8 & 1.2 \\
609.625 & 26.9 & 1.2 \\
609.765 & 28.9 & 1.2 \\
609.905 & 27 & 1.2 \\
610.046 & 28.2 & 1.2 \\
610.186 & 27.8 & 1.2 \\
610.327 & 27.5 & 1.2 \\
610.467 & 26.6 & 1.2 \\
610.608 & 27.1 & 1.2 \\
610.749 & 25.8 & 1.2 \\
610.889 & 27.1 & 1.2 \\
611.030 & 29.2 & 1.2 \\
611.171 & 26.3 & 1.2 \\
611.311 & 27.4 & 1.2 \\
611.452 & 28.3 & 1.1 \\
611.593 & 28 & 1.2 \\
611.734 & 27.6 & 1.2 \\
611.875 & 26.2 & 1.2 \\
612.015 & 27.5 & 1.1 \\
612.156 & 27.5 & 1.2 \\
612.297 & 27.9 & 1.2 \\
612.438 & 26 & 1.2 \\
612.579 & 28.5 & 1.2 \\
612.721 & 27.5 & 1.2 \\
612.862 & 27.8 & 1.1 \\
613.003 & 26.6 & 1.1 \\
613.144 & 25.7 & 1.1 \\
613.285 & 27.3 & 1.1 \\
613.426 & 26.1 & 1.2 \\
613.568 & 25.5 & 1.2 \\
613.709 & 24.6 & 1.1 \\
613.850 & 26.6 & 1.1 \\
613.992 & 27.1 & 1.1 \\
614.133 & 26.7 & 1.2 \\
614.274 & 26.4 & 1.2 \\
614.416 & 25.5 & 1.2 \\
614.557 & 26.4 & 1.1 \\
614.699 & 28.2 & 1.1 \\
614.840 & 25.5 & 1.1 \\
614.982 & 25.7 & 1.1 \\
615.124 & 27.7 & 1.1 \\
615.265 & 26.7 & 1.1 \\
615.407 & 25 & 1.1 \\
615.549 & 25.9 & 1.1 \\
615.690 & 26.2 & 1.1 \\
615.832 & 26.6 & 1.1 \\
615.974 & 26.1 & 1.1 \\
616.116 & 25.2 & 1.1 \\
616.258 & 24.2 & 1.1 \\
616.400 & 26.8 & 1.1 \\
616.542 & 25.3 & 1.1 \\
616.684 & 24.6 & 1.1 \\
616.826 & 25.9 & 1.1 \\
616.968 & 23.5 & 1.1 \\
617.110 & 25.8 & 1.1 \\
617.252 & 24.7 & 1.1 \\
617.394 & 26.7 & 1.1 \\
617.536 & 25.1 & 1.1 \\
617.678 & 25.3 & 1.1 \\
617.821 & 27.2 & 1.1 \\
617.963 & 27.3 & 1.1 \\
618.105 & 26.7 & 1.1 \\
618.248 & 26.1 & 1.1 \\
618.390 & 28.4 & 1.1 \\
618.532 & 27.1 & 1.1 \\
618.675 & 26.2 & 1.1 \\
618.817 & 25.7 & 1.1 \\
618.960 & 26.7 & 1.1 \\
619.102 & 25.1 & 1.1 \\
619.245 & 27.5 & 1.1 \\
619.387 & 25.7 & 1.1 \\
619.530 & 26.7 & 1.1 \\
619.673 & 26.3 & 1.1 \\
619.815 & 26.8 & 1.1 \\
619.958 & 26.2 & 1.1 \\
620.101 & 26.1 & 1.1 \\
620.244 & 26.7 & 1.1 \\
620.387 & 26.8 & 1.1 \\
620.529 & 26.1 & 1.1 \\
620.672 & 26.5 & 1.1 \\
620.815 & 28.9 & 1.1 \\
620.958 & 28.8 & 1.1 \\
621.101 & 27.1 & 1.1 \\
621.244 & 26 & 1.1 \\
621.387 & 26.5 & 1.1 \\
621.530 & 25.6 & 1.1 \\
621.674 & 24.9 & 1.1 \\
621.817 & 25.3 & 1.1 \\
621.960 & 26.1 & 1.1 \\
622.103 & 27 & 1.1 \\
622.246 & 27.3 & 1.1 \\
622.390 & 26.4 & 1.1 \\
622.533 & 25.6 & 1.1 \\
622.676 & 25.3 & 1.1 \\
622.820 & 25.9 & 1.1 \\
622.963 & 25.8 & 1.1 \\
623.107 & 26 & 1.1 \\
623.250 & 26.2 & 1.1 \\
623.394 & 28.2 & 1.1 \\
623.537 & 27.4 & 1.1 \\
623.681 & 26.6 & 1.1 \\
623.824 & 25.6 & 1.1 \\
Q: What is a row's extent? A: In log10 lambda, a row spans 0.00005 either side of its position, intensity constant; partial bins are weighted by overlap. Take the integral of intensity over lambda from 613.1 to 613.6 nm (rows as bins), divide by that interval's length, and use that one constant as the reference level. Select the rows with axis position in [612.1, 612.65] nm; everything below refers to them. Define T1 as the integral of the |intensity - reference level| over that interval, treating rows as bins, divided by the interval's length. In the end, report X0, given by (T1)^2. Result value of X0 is 1.9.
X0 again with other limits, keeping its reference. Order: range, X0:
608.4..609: 1.9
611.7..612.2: 0.9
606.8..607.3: 4.9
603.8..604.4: 3.2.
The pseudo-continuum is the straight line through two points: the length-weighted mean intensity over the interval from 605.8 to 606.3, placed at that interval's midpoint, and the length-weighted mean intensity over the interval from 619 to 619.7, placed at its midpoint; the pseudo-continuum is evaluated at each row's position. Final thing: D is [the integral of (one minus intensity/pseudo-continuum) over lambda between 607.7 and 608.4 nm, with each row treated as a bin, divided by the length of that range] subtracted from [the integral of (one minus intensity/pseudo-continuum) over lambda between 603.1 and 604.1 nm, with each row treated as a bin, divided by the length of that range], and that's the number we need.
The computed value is 0.023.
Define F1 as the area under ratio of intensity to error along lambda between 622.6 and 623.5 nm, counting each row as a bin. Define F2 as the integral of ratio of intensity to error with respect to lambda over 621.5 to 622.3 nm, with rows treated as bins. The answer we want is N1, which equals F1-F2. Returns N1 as 2.6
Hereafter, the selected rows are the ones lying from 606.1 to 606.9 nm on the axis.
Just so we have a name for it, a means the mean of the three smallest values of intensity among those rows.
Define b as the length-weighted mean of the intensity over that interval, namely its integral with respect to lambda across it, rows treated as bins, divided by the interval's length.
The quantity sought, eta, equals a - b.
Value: -0.72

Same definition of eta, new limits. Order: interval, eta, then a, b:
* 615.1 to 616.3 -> -1.13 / 24.8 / 25.9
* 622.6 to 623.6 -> -0.73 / 25.7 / 26.4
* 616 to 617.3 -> -1.05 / 24.1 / 25.1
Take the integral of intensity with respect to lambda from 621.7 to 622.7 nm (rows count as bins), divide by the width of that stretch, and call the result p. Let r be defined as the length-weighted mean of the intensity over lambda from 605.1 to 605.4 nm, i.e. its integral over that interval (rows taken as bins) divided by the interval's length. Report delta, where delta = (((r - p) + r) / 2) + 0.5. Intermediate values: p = 26.1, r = 26.2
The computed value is 13.6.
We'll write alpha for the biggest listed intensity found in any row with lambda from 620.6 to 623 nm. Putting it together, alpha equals 28.9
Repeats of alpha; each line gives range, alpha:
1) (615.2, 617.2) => 26.8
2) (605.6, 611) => 30.2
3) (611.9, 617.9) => 28.5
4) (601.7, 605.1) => 29.7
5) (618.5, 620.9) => 28.9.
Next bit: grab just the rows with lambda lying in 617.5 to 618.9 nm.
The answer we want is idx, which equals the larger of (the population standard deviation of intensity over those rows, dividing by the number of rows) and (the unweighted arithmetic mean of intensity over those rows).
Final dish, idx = 26.5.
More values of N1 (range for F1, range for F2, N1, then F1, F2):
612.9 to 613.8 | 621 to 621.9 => -0.5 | 20.8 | 21.3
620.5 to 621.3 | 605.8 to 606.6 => 1.1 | 19.9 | 18.7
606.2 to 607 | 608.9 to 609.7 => 0.0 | 18.3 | 18.3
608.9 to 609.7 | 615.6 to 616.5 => -2.8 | 18.3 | 21.1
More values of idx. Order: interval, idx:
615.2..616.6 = 25.8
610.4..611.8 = 27.3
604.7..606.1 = 27.9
